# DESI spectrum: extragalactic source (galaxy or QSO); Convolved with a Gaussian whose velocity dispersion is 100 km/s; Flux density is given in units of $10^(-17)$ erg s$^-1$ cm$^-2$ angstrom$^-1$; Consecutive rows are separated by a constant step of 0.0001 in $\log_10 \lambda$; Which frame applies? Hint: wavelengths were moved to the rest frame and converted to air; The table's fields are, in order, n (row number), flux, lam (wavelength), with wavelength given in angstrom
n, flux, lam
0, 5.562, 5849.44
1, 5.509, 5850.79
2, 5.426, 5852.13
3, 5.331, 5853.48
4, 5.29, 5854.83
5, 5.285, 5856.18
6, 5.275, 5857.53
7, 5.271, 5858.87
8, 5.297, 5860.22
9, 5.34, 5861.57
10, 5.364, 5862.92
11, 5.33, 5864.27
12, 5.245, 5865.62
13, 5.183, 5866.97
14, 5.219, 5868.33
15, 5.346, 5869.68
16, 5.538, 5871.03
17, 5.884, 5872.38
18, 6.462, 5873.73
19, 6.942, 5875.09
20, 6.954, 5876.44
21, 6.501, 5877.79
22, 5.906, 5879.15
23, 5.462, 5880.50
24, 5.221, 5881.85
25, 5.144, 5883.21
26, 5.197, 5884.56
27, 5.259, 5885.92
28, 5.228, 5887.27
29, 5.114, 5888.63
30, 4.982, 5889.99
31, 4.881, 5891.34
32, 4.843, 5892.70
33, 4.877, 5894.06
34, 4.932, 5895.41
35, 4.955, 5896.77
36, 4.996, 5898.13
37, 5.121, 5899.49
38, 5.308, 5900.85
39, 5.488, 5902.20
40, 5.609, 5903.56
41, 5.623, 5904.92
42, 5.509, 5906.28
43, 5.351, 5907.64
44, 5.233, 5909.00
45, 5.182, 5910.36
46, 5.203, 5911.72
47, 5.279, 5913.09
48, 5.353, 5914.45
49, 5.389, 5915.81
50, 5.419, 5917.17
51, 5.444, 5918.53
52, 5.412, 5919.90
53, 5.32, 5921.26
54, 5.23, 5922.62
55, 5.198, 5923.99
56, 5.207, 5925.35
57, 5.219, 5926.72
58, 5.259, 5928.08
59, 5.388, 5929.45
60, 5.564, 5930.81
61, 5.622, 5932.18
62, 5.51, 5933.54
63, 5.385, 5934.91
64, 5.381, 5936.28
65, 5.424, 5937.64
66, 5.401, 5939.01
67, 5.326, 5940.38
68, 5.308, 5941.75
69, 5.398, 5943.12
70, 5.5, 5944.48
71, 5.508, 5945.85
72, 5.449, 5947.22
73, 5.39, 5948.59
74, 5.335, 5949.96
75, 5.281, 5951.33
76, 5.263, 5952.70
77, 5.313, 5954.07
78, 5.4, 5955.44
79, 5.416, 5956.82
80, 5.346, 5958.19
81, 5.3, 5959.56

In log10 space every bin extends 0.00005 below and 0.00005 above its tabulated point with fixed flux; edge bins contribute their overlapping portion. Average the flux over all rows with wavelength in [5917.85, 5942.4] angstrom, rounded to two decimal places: 5.37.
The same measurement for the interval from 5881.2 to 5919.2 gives 5.22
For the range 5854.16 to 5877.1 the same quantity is 5.60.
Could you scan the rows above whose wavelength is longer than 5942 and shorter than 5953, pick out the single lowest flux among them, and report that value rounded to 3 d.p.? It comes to 5.263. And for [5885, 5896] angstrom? 4.843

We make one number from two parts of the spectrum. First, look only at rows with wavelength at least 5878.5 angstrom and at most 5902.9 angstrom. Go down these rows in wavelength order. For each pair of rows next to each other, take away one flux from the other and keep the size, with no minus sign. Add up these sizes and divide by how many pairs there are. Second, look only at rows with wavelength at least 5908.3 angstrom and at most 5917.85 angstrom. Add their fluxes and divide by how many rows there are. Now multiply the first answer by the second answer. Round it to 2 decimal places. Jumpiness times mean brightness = 0.60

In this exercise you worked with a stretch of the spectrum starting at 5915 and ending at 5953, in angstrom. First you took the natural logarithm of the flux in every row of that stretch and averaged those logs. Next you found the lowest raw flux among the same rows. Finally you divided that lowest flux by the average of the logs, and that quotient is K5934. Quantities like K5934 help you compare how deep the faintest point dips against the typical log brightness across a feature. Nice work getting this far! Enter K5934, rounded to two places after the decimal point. 3.09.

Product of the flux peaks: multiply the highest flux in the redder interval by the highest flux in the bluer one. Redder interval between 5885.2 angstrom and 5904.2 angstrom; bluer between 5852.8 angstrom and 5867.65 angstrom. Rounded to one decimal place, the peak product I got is 30.1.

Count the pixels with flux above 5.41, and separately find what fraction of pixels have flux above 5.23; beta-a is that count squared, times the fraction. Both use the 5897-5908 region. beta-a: 12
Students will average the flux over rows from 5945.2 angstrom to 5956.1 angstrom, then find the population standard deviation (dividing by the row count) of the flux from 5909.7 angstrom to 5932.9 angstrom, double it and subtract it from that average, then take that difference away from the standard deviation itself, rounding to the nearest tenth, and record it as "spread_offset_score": -5.0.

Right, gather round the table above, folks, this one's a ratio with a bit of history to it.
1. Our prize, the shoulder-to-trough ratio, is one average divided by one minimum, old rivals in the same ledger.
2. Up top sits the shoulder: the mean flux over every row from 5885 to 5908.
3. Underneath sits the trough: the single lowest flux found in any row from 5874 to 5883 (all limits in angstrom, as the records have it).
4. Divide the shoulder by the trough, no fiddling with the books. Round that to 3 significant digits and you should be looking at 0.992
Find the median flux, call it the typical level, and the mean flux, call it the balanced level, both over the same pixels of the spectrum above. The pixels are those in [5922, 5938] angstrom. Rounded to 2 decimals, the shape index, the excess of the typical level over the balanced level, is 0.02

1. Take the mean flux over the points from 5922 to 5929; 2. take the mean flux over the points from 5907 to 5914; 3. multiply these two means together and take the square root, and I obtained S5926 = 5.24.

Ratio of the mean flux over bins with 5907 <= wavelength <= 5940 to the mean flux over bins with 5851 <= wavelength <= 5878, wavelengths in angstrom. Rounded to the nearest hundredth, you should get 0.95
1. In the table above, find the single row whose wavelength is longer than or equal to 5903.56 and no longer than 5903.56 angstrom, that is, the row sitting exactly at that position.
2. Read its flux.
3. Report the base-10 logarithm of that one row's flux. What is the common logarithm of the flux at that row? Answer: 0.749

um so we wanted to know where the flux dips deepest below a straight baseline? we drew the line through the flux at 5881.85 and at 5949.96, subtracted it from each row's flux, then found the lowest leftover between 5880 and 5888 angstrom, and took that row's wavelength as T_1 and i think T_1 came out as 5883.21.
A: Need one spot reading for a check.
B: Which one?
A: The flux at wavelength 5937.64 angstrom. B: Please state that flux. 5.424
